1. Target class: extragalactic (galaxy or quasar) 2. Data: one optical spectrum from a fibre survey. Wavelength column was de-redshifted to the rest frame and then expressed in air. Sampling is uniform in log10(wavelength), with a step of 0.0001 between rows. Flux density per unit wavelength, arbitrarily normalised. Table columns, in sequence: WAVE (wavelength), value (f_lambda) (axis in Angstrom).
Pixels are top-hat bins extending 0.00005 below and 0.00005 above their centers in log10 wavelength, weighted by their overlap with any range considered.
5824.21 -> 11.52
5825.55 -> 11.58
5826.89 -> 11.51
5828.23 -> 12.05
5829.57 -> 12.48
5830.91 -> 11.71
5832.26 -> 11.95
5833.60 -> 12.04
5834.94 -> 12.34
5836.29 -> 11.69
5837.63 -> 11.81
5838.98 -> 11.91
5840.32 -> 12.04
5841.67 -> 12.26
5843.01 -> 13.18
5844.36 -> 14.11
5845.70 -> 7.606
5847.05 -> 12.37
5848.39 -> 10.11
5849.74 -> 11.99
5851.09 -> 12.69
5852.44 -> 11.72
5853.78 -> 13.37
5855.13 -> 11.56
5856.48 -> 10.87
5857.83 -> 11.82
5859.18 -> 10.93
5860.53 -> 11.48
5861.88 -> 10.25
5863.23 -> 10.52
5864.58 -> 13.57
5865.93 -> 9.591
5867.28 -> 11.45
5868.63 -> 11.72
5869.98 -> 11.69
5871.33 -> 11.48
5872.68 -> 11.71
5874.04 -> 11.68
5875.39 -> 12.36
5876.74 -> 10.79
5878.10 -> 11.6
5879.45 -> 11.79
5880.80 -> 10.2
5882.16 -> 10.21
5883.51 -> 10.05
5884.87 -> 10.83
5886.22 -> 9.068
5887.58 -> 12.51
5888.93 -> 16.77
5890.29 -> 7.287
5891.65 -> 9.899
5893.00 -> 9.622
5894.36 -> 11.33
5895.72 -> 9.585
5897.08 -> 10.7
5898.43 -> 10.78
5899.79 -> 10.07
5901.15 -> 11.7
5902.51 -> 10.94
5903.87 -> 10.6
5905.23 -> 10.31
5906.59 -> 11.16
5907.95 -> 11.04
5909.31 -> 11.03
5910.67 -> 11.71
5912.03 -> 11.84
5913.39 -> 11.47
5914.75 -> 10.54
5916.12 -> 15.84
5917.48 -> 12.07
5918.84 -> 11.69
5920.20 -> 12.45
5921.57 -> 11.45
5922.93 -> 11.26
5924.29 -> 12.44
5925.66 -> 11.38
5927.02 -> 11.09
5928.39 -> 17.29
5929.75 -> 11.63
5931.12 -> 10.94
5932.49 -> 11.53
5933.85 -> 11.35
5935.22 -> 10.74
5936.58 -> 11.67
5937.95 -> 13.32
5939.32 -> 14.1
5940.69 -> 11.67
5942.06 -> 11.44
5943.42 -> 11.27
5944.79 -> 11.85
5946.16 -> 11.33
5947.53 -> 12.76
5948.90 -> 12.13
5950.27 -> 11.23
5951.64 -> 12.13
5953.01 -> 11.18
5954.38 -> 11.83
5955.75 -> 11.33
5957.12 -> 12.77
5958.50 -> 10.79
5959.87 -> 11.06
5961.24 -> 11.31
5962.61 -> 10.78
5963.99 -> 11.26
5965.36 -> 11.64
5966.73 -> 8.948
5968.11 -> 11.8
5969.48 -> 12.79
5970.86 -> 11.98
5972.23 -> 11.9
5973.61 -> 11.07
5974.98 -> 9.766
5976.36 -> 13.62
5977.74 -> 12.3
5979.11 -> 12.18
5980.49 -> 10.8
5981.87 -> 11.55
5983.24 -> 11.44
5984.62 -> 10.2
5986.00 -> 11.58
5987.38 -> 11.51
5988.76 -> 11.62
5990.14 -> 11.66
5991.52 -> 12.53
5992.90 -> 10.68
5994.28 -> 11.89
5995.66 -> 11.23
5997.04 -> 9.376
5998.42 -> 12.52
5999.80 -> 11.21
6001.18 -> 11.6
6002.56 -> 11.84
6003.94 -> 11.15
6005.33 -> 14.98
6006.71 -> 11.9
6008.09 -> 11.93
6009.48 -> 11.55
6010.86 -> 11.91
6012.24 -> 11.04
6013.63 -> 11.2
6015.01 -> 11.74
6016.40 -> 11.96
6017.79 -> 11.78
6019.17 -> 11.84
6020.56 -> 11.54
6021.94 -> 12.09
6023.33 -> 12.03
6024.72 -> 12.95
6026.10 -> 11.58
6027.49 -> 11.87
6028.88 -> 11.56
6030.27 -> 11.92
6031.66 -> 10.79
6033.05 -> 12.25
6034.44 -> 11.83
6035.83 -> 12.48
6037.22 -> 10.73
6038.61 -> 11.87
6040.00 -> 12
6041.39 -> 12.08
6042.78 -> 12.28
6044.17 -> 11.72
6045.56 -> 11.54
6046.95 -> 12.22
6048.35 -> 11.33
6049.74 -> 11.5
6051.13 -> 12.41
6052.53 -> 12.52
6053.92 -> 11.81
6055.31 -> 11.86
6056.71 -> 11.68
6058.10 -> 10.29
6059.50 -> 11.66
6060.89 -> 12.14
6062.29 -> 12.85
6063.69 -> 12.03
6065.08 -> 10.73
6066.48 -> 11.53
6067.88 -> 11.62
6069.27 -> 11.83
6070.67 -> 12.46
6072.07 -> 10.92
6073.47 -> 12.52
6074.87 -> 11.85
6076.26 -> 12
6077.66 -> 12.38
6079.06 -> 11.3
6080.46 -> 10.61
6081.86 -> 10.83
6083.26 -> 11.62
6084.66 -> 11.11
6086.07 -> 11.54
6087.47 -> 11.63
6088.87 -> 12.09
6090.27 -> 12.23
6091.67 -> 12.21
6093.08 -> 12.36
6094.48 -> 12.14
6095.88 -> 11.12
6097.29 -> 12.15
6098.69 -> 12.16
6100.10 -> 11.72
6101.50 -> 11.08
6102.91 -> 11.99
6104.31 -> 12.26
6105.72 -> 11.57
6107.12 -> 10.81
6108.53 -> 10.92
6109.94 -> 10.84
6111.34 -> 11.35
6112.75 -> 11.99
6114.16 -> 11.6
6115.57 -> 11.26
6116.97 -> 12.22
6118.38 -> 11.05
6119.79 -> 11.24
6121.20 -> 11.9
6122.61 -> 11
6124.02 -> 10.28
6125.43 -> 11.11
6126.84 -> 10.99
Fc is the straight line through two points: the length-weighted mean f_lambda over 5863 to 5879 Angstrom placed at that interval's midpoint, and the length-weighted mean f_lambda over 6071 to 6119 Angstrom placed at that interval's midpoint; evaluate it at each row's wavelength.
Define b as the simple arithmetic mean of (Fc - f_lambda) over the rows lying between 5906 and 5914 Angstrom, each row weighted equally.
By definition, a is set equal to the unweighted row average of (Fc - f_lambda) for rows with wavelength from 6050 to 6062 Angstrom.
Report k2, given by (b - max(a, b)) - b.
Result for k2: -0.2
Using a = -0.17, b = 0.19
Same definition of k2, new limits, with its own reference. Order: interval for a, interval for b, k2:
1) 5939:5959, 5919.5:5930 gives 0.3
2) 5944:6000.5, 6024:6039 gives -0.1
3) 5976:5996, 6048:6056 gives 0.1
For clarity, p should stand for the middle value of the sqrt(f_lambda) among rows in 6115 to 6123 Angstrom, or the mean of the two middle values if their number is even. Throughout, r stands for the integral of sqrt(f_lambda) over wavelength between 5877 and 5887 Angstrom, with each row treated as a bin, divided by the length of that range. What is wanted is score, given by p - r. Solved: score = 0.11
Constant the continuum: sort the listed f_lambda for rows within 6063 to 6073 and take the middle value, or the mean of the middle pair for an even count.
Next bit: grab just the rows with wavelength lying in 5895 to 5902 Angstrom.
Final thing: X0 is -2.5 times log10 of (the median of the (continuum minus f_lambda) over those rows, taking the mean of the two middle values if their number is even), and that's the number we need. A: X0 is 0.1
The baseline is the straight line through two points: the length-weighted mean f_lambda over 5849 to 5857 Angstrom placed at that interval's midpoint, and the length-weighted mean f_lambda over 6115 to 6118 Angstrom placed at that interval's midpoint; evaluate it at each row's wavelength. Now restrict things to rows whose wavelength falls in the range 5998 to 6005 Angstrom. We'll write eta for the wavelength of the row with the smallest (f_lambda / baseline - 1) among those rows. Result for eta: 6003.94 Angstrom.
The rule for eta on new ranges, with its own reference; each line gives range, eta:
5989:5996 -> 5992.90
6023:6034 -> 6031.66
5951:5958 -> 5953.01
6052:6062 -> 6058.10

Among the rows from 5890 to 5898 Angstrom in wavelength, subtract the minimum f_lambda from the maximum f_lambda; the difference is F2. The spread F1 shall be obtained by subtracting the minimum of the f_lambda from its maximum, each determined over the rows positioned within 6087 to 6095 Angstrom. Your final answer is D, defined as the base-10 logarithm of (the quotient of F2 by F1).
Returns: 0.7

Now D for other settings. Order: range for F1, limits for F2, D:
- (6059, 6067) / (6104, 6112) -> -0.2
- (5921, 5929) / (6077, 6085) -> -0.5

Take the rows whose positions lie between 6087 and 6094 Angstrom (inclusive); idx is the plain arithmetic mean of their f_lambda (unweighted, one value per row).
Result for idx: 12.1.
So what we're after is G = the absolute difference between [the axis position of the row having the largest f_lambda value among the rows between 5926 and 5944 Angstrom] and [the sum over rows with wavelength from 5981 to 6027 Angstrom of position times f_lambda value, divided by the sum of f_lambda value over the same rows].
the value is 75.8 Angstrom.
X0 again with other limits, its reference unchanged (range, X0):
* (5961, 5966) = 1.2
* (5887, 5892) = 1.0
